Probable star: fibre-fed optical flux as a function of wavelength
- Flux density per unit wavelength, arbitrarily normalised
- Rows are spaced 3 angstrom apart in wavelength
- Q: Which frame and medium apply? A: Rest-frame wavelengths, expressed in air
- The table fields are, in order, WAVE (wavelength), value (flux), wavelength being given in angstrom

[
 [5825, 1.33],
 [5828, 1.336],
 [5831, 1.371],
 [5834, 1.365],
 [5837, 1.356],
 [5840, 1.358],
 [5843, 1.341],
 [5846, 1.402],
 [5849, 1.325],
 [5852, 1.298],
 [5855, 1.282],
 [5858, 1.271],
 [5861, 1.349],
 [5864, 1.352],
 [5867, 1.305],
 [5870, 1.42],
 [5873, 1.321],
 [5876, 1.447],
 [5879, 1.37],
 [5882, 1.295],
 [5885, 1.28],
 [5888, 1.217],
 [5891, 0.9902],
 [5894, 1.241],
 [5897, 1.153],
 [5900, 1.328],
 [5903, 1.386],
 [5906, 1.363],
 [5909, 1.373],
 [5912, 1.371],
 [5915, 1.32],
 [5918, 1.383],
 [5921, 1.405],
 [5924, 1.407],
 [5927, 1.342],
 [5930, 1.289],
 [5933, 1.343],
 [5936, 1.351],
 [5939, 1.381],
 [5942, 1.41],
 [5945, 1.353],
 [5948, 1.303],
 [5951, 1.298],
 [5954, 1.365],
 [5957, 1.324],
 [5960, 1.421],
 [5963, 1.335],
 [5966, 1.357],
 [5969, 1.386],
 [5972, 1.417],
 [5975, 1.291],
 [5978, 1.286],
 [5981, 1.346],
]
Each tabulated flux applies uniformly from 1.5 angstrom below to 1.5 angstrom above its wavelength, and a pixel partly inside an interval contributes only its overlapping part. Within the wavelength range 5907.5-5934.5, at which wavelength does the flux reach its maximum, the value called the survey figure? 5924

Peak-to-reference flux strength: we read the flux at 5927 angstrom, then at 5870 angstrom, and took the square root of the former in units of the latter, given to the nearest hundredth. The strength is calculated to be 0.97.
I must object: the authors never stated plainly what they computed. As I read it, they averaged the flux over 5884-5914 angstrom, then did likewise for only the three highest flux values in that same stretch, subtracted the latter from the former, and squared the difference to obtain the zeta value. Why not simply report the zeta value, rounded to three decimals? 0.011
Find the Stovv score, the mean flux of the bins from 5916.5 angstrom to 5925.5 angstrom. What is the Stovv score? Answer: 1.40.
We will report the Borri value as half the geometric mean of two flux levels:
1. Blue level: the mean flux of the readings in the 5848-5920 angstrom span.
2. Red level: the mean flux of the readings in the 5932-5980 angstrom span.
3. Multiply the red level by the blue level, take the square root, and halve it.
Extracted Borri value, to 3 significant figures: 0.665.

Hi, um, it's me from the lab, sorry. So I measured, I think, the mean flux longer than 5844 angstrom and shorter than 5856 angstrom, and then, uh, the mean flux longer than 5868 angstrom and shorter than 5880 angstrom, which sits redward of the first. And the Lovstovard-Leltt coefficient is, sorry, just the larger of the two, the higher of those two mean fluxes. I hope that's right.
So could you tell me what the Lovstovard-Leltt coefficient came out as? 1.39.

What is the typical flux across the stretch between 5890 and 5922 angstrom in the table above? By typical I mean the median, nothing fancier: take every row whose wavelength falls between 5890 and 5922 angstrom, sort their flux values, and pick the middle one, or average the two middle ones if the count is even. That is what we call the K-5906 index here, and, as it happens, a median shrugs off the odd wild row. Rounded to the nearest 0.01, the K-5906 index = 1.36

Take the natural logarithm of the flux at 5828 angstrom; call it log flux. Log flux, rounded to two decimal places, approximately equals 0.29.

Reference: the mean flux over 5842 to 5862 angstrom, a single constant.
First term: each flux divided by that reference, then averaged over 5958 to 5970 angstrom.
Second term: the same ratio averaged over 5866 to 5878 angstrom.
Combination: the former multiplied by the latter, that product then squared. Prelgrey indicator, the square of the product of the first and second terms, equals 1.16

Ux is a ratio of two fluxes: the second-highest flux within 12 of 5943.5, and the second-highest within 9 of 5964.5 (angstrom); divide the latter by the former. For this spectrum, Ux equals 1.03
